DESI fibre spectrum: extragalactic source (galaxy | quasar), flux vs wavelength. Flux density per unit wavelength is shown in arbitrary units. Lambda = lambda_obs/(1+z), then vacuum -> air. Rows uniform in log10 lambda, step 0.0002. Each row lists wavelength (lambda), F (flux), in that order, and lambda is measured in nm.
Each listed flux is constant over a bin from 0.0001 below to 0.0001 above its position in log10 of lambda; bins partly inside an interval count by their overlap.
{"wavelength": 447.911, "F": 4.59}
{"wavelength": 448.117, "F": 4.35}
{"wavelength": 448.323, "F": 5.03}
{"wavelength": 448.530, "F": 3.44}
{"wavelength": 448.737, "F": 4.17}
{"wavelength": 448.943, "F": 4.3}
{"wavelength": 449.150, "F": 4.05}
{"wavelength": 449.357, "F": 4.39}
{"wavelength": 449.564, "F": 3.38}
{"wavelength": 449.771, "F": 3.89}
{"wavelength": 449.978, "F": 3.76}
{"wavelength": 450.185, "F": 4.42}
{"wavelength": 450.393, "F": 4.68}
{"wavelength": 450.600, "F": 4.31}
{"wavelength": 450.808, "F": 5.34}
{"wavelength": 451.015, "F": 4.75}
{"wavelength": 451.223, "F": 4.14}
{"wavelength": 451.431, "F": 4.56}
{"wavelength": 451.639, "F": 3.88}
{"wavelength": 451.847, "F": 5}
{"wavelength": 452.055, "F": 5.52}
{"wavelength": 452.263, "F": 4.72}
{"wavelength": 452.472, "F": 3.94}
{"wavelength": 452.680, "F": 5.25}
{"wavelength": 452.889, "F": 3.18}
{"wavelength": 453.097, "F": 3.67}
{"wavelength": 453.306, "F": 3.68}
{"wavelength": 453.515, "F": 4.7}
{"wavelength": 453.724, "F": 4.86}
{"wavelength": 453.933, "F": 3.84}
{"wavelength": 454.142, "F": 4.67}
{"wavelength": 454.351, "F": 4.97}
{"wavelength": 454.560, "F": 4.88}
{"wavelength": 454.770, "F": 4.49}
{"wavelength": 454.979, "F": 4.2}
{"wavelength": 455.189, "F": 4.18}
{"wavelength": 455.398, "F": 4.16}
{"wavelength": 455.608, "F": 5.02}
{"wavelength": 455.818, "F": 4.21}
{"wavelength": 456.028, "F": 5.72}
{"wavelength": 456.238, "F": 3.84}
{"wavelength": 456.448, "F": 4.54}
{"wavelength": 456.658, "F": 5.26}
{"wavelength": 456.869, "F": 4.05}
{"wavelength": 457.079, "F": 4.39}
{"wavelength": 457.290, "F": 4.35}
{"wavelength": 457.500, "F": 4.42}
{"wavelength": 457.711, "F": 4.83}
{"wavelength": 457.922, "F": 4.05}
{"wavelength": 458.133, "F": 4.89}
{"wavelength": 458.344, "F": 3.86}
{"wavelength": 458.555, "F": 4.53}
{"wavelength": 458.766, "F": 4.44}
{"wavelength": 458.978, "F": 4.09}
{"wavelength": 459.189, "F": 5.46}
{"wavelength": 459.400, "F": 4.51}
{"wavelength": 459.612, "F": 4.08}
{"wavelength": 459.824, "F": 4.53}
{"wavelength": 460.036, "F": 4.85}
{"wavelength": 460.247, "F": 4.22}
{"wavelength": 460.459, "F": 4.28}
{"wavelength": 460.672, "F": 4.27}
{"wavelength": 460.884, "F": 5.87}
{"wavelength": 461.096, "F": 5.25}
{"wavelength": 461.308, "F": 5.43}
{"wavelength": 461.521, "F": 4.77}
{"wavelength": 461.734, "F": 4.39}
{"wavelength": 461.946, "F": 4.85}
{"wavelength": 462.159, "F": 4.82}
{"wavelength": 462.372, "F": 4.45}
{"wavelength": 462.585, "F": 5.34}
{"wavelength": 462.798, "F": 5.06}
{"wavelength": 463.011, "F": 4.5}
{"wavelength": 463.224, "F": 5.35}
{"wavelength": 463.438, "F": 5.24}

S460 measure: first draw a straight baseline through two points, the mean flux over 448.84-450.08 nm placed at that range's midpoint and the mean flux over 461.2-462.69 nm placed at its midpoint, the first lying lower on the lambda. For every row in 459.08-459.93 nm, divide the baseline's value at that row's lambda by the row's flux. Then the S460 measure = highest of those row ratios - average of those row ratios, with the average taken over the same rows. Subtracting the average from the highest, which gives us 0.13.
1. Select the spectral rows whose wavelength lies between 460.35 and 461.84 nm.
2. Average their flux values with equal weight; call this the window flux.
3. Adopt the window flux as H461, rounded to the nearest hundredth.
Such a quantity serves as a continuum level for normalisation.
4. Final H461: 4.89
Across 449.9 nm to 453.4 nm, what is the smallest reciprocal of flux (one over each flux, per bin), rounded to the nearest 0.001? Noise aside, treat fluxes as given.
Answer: 0.181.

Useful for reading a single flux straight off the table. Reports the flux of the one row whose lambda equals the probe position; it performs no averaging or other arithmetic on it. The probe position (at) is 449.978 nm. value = 3.76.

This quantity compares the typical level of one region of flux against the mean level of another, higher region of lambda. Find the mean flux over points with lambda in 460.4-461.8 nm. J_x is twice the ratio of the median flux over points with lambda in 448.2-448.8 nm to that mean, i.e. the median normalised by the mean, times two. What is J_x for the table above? 1.7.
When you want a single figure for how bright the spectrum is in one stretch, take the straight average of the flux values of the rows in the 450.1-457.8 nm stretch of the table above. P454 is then 4.50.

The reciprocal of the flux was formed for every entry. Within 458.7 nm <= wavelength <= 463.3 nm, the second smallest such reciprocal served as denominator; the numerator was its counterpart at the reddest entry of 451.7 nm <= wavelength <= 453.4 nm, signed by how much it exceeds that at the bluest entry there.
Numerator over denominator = 0.392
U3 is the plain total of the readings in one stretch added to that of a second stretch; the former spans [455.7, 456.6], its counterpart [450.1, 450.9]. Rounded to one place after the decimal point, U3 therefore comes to 37.1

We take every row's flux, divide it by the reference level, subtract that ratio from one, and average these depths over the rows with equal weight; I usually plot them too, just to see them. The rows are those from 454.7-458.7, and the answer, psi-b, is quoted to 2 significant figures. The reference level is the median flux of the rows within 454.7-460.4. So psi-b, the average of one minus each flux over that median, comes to -0.012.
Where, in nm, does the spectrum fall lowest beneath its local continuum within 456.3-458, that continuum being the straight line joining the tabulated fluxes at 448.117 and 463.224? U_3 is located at 457.922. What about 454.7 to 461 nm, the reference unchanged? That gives 458.344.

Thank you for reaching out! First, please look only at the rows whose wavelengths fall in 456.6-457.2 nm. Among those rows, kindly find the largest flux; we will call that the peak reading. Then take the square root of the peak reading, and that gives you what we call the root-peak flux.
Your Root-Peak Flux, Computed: 2.293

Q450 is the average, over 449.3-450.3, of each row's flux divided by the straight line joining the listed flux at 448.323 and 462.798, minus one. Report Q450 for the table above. -0.21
